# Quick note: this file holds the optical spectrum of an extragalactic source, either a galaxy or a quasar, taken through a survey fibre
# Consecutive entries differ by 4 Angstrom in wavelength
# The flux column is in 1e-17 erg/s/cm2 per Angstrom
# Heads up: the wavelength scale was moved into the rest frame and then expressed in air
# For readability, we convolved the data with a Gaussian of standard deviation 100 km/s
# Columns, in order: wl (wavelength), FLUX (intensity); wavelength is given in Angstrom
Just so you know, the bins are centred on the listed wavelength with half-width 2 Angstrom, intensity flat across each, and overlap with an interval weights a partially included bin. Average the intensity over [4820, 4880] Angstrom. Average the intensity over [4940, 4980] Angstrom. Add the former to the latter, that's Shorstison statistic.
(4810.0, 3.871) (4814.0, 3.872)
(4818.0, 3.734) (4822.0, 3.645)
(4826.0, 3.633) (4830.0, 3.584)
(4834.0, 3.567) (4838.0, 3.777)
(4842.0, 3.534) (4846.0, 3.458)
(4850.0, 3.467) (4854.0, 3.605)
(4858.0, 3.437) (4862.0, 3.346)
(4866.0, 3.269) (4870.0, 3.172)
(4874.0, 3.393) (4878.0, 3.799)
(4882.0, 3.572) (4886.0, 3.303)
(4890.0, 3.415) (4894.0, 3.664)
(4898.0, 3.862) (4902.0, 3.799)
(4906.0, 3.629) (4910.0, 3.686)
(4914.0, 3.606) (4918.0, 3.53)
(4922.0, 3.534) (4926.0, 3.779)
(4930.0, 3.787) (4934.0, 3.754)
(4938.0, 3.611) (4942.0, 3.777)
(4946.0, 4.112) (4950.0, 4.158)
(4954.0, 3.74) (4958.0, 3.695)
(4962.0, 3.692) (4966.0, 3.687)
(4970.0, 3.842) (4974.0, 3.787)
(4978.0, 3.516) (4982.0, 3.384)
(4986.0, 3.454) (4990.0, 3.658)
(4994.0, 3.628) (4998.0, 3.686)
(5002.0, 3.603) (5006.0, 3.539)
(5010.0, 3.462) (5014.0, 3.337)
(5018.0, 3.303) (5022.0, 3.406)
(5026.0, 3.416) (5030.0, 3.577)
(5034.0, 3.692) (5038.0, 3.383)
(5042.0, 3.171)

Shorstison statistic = 7.31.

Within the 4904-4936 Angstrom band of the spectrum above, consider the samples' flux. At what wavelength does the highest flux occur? 4930.0 Angstrom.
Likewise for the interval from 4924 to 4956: 4950.0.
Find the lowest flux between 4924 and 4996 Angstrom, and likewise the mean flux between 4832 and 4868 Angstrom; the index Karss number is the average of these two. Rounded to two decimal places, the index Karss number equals 3.44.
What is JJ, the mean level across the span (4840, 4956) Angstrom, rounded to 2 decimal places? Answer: 3.61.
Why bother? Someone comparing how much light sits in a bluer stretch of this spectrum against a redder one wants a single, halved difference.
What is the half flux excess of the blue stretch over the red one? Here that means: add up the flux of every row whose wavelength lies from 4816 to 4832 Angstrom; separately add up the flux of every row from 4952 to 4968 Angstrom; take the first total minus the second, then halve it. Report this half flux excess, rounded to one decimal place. -0.1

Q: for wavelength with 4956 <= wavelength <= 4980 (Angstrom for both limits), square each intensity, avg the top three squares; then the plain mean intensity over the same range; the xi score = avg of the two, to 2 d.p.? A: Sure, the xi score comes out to 8.98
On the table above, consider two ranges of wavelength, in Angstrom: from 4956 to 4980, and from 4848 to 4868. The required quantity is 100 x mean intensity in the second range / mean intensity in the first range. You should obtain 92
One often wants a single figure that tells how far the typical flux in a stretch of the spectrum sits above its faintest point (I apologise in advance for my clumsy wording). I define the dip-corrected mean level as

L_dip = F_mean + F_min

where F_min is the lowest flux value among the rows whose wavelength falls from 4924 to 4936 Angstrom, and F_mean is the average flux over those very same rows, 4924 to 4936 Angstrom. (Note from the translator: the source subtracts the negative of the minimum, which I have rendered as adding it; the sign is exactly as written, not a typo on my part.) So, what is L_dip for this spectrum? 7.5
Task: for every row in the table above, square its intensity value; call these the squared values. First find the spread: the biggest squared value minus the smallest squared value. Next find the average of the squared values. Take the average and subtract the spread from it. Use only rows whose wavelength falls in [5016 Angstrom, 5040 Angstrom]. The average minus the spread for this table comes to 9.3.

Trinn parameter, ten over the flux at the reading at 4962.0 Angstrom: 2.7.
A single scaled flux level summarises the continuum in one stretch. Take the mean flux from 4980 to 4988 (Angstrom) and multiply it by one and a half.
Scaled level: 5.13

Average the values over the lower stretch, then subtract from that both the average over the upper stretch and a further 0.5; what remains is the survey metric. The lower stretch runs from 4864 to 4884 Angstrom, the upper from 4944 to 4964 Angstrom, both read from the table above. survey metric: -0.94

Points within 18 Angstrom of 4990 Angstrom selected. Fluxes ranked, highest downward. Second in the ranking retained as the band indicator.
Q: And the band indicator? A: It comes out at 3.686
